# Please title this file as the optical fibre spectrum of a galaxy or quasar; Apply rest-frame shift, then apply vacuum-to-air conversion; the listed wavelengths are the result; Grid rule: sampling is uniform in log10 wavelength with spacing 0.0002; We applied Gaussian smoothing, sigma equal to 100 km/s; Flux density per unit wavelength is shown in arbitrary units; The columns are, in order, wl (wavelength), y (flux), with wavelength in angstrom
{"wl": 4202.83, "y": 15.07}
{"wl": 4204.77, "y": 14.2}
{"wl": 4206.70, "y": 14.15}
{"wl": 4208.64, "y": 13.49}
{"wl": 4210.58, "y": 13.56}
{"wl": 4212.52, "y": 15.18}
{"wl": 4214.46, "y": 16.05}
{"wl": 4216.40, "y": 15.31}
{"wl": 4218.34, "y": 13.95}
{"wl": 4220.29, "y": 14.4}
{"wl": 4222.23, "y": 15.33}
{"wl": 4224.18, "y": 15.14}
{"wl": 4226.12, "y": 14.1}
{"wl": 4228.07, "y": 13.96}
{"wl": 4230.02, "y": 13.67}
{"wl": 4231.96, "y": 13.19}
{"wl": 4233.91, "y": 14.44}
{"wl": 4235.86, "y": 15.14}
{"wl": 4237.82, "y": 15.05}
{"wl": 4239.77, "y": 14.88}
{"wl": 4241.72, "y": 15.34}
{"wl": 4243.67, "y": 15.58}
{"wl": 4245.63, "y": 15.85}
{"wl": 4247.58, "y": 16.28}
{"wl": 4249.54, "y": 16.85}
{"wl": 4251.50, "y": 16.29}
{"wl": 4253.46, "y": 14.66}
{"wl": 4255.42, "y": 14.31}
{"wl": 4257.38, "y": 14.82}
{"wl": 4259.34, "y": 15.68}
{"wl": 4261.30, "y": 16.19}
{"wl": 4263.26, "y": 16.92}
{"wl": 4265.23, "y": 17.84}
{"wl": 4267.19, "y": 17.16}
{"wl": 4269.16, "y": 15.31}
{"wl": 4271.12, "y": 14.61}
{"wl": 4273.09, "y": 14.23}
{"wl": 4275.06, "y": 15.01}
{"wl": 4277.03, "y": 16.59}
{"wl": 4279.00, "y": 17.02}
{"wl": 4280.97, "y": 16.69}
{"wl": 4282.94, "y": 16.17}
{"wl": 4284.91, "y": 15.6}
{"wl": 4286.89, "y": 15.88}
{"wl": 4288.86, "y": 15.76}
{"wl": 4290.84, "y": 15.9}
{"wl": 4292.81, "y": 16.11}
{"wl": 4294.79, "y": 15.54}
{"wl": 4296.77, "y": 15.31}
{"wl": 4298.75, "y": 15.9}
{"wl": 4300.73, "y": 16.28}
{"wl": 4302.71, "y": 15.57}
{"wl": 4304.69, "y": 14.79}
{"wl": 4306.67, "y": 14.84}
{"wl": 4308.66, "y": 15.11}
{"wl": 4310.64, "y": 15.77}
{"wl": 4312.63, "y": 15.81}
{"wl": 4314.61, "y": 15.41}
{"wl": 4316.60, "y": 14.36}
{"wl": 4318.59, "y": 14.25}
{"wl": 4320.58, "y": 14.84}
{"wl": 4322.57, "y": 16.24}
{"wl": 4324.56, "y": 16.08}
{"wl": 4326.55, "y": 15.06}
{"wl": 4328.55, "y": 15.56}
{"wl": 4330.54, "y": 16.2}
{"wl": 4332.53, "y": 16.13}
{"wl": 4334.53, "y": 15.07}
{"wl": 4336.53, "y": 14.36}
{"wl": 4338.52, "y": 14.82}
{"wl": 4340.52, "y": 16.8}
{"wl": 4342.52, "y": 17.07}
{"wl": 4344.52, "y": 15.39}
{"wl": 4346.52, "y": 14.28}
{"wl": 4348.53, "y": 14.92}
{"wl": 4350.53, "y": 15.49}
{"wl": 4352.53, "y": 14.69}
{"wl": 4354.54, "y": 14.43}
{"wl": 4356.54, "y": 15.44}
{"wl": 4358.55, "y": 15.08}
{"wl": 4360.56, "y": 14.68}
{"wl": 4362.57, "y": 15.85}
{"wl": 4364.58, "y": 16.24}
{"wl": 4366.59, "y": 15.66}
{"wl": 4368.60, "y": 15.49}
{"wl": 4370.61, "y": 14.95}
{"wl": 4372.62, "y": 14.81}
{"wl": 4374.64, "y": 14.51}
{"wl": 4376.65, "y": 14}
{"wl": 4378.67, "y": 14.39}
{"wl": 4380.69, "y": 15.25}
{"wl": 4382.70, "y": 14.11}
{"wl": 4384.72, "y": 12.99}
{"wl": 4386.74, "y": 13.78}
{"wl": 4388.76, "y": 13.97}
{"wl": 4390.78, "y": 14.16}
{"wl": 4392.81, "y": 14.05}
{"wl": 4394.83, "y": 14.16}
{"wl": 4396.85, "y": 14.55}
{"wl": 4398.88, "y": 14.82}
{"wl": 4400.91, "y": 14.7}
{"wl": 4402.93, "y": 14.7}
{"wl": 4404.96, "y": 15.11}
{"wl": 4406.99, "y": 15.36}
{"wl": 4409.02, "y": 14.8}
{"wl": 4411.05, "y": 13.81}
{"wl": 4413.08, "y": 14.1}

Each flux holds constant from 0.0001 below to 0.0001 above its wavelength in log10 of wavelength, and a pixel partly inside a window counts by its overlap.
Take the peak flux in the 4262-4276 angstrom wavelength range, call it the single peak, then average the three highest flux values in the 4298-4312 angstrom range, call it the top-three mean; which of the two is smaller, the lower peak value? 16.0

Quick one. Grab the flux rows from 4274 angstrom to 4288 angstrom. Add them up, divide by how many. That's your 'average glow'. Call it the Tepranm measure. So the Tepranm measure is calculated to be 16.1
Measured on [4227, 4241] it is 14.3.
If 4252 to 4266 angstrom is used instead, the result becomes 15.8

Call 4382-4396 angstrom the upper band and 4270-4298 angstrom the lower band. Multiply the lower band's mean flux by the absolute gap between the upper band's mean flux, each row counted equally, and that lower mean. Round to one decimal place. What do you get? 29.2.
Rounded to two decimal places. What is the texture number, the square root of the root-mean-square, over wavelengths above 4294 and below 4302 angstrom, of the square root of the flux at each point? 1.99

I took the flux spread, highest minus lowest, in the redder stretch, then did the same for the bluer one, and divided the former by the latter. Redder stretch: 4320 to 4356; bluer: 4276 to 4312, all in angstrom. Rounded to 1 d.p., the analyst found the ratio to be 1.3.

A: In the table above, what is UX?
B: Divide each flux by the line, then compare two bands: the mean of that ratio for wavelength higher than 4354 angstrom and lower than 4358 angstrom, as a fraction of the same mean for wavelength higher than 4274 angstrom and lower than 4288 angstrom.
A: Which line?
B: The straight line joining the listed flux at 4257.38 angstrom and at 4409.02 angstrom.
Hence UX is 0.93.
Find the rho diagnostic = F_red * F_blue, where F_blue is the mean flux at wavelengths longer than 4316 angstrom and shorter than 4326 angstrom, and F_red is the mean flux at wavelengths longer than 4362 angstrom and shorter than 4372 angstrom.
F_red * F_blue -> 237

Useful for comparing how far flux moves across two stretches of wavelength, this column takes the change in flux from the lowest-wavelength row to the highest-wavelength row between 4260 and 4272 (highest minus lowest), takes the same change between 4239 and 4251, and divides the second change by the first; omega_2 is -1.2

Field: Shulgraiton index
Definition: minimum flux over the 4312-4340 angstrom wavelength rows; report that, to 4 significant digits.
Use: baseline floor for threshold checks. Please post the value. 14.25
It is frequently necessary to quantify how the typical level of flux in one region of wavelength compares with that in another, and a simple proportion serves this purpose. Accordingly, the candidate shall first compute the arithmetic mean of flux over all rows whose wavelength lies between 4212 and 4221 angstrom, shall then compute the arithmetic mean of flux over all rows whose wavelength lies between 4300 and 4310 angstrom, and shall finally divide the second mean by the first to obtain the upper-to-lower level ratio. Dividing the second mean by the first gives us 1.02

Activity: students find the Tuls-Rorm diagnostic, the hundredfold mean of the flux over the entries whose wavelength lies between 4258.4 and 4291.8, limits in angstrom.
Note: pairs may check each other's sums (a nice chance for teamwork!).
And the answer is 1603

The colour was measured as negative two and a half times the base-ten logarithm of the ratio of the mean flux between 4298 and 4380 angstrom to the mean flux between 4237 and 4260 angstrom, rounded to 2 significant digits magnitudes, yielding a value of 0.013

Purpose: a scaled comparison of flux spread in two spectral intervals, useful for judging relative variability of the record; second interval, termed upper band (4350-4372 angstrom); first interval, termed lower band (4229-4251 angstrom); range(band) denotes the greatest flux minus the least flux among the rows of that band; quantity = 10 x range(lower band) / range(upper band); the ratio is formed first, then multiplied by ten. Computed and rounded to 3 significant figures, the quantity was 20.2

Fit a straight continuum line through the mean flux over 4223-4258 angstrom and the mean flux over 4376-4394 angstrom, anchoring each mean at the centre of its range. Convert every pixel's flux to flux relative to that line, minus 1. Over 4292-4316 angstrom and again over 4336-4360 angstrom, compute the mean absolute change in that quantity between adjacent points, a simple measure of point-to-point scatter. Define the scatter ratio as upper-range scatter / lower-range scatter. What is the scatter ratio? 1.99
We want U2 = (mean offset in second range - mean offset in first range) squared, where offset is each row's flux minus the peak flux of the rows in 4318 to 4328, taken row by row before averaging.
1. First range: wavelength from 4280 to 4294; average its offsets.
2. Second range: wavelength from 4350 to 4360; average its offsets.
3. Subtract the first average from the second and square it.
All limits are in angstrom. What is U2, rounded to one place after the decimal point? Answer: 1.0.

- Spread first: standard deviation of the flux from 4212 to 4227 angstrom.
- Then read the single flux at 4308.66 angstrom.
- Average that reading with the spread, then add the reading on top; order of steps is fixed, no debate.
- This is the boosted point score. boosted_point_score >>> 23.0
